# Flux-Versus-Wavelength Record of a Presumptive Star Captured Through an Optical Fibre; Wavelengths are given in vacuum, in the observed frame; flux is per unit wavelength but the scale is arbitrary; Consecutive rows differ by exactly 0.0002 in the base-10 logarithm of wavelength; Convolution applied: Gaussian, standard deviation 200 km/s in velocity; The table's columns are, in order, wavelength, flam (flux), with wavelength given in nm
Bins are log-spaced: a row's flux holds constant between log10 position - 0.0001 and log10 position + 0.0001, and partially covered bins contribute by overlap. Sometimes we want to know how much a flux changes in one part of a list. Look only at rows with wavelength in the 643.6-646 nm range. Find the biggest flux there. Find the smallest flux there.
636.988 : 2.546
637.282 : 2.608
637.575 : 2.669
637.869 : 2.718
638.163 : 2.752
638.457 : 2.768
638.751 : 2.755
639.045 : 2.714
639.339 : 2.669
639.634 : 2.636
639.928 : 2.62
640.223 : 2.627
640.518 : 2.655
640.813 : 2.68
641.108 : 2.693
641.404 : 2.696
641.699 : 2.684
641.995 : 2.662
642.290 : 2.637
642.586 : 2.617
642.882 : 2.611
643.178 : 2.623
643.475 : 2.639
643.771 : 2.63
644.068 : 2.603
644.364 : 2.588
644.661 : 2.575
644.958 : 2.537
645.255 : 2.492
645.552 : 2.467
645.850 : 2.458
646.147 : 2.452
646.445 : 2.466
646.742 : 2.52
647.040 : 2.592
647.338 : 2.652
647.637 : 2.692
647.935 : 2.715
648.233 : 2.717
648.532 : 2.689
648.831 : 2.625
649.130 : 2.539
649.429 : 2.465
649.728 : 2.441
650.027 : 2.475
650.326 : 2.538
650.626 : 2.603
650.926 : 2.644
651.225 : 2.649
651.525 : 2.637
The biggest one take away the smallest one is 0.17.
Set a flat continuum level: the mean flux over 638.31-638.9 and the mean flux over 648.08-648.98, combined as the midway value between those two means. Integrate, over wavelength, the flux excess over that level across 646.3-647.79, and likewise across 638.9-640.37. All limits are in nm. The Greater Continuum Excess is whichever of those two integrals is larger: -0.10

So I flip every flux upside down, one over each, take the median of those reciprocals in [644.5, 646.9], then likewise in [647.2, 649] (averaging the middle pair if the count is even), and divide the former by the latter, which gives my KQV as 1.085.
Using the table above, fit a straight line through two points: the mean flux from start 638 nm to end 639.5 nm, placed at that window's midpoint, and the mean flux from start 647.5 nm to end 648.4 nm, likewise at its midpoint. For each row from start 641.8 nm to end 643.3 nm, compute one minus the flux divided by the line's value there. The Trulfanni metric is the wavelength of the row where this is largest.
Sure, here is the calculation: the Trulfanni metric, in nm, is 642.882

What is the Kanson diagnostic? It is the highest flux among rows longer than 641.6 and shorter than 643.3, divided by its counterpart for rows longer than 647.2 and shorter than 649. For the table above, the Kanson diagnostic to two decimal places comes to 0.99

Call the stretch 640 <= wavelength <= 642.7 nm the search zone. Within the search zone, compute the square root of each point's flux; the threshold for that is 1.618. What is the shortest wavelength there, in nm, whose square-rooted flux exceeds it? 640.223 nm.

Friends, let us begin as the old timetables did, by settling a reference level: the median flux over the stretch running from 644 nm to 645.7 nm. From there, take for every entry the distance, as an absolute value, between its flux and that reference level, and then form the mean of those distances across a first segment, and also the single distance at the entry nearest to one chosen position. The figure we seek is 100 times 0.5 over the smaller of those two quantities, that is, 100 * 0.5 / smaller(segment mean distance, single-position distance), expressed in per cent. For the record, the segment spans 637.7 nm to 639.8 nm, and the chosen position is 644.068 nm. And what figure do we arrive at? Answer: 1064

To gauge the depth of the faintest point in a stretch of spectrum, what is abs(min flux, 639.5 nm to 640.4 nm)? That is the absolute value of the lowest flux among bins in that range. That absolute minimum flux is 2.62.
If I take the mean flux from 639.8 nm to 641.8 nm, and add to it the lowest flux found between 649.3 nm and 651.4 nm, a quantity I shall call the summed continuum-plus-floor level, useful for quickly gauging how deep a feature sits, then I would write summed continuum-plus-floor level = 5.11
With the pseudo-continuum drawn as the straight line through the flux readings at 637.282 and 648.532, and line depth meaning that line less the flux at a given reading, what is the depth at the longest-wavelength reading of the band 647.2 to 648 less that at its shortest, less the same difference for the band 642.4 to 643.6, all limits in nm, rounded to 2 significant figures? -0.043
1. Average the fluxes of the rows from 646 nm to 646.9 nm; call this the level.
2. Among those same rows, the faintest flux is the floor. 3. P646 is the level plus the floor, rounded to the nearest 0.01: 4.93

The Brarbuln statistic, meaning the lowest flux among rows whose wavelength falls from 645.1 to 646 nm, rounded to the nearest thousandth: 2.458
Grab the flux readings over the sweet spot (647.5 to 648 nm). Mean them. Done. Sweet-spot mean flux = 2.70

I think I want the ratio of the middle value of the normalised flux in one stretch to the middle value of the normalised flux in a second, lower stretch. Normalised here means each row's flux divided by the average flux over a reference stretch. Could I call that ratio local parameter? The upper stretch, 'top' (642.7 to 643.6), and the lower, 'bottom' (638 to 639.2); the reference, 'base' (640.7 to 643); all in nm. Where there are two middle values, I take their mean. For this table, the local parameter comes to 0.95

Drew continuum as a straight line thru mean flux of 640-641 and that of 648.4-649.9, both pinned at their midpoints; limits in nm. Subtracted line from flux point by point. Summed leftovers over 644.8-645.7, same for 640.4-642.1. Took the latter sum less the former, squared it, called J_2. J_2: 0.25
